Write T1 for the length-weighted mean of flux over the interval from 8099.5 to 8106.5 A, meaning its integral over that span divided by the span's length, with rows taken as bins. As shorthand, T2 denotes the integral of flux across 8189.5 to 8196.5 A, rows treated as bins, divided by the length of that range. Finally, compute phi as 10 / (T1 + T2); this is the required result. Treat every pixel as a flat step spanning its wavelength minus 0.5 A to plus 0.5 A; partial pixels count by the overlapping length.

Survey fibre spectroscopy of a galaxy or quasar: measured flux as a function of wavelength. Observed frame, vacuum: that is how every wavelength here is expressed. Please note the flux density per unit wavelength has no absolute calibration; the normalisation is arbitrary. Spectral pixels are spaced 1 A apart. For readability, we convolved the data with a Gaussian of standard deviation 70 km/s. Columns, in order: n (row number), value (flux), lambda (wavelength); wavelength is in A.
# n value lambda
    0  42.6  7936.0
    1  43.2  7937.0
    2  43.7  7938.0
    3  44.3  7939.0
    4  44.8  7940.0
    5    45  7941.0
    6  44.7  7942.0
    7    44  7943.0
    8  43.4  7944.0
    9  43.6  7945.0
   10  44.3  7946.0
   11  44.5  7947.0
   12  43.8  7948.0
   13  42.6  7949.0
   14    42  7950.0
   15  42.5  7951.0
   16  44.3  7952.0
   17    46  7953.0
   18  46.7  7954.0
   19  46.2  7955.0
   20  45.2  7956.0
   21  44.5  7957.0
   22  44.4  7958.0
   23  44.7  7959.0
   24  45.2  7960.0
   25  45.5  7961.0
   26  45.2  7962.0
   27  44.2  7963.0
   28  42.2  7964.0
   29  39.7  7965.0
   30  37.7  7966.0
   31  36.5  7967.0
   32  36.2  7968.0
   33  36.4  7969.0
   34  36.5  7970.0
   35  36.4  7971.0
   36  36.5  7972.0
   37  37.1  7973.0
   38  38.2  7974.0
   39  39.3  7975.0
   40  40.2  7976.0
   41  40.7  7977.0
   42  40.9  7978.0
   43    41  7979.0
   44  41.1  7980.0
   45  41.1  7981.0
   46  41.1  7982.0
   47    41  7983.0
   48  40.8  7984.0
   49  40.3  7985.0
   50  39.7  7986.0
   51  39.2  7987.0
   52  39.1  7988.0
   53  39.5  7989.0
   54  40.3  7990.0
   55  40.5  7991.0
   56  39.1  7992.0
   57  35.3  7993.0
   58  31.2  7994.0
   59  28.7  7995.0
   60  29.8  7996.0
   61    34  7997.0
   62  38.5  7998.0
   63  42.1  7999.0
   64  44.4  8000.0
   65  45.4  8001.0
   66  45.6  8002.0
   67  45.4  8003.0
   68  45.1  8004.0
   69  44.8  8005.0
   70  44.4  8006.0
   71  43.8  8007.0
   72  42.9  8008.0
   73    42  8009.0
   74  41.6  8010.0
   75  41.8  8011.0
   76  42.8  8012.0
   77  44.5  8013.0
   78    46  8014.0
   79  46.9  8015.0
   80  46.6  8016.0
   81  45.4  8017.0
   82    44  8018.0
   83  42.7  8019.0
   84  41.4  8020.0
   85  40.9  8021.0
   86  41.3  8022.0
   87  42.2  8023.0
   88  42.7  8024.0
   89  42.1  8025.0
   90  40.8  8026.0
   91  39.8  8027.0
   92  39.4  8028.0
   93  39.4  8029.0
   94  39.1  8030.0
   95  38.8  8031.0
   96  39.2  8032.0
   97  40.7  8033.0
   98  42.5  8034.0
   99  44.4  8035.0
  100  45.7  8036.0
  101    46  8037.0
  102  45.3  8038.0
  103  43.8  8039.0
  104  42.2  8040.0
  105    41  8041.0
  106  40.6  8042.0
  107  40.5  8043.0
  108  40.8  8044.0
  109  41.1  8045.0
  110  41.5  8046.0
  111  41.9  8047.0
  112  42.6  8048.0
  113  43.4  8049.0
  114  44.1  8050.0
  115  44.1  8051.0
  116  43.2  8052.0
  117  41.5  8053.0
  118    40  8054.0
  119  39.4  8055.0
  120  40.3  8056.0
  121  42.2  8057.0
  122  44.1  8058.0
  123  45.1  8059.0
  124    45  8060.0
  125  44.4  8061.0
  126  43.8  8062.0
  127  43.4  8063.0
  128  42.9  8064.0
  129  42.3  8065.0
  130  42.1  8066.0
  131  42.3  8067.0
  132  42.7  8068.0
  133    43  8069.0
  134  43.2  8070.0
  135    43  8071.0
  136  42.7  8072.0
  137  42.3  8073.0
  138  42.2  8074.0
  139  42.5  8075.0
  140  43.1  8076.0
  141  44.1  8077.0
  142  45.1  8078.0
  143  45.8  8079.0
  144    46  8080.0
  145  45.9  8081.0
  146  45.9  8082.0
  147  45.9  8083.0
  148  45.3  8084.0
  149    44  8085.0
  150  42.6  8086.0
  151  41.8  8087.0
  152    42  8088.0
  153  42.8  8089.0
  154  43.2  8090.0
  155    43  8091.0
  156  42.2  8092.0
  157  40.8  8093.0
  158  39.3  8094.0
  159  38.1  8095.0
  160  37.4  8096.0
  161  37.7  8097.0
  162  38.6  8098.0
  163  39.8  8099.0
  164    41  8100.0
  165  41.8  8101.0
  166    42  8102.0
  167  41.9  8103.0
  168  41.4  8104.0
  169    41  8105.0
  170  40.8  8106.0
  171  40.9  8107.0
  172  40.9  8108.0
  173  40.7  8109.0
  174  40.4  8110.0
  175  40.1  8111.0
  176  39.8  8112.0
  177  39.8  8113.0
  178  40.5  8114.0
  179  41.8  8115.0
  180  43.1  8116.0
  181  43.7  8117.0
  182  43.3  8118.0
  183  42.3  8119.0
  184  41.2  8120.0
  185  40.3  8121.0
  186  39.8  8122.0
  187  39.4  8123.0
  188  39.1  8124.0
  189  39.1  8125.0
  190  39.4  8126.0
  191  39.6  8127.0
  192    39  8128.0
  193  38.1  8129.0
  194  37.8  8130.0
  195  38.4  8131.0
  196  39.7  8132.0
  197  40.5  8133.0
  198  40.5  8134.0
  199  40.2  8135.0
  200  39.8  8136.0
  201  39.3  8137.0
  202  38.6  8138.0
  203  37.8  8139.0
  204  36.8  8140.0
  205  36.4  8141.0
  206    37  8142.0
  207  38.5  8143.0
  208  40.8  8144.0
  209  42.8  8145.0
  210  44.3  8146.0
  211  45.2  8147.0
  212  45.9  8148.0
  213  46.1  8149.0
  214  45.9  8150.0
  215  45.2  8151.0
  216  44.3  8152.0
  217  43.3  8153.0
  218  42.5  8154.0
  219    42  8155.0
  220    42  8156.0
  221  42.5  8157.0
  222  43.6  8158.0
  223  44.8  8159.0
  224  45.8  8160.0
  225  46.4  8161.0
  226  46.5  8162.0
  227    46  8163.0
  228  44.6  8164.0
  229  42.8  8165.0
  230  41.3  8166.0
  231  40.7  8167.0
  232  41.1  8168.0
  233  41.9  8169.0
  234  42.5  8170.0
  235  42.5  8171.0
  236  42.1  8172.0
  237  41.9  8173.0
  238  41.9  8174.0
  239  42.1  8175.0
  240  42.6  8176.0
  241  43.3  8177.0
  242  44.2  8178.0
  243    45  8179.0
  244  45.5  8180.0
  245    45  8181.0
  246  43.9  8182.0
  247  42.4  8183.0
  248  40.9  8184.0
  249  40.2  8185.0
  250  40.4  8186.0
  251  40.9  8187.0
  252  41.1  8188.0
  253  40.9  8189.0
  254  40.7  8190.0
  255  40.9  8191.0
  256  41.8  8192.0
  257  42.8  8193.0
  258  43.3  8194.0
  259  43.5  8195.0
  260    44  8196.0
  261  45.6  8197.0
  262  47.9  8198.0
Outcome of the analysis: 0.119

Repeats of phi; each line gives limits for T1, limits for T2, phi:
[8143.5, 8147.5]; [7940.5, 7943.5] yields 0.114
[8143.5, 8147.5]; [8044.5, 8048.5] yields 0.118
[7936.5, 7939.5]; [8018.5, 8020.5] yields 0.117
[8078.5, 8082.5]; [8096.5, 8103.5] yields 0.116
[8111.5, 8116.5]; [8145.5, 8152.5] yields 0.116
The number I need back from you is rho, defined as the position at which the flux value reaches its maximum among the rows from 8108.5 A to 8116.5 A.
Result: 8116.0 A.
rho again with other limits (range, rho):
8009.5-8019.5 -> 8015.0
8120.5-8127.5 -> 8121.0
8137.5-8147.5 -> 8147.0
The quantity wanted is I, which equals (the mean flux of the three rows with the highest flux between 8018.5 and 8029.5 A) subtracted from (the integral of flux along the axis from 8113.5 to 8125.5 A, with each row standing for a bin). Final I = 451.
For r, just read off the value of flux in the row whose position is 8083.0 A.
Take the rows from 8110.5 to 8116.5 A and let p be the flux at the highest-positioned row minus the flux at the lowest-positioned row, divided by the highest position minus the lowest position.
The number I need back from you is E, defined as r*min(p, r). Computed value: 28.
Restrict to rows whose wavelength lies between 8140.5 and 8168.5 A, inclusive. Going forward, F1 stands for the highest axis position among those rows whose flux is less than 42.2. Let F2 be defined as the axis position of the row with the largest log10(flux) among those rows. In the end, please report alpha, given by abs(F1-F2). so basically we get 6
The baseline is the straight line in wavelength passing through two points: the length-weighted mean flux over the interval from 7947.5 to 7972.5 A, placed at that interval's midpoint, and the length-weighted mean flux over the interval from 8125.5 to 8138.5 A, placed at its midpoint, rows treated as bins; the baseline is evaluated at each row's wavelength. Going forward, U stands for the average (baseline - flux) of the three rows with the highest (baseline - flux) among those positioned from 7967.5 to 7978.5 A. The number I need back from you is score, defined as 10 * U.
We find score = 56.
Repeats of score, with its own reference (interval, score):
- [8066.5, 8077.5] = -20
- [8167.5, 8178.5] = -29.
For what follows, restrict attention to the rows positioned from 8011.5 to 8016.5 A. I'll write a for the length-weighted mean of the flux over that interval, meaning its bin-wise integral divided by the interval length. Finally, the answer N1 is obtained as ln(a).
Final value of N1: 3.81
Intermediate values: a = 45.4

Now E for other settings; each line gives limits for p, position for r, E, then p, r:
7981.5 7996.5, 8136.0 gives -32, -0.81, 39.8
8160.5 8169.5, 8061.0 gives -25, -0.56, 44.4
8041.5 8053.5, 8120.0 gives 3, 0.08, 41.2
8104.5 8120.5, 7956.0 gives 1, 0.01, 45.2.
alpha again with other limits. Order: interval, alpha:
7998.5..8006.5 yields 3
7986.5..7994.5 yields 3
